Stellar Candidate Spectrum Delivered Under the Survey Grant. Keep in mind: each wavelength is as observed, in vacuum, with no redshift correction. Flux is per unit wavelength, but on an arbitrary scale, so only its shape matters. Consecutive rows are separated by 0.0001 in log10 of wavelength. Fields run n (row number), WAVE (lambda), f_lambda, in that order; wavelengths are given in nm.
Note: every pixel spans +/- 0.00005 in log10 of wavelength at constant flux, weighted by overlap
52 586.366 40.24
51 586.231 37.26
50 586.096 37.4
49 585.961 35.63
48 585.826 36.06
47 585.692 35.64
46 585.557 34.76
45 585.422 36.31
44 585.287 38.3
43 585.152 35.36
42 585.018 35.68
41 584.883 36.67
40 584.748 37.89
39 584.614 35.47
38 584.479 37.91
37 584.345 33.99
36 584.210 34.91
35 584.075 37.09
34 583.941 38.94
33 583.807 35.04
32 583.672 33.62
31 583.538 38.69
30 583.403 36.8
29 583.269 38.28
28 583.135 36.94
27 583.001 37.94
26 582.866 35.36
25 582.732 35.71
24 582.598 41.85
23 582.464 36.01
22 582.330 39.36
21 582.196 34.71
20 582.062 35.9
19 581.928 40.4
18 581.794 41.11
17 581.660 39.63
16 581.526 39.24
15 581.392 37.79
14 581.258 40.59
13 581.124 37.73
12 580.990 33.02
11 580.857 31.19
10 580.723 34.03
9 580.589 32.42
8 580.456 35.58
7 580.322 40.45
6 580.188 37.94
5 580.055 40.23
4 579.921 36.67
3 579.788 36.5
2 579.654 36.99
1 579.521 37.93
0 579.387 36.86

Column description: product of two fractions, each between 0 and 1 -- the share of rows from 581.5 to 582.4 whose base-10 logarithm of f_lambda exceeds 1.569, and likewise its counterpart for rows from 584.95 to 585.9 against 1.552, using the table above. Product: 0.41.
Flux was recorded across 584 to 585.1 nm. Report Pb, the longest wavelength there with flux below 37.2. 585.018 nm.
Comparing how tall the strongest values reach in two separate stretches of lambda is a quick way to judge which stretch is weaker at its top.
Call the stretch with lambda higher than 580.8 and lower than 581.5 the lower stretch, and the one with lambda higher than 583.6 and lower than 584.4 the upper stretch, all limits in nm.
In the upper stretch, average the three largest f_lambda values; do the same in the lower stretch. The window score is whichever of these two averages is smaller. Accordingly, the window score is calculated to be 37.0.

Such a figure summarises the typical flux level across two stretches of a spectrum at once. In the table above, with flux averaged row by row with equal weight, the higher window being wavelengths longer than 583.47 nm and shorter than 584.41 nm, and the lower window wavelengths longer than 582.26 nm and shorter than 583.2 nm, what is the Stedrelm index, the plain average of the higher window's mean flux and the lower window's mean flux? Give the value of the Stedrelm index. 36.8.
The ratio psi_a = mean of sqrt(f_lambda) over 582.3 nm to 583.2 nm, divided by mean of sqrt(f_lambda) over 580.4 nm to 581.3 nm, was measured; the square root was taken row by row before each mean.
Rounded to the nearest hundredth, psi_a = 1.04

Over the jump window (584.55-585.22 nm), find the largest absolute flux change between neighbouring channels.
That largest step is 2.4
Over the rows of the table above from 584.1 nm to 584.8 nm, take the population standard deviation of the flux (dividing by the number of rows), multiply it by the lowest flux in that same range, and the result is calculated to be 54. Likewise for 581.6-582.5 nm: 82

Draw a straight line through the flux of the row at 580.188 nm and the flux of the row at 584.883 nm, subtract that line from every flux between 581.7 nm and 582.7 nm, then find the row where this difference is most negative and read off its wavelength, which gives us 582.196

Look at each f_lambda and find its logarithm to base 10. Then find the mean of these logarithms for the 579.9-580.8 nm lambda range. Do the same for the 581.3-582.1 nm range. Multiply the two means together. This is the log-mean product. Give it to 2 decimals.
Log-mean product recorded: 2.49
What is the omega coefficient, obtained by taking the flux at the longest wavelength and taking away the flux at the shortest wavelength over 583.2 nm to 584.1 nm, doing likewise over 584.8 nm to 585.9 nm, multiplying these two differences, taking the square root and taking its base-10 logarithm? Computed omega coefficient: -0.1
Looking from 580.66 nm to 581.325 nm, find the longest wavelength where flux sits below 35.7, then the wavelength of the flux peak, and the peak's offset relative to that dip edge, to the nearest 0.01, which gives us 0.27 nm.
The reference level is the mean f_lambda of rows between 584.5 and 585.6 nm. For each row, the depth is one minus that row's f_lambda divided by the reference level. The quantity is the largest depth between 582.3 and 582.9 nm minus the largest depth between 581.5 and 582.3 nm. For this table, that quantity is -0.02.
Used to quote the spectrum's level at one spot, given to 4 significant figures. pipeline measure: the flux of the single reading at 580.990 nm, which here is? 33.02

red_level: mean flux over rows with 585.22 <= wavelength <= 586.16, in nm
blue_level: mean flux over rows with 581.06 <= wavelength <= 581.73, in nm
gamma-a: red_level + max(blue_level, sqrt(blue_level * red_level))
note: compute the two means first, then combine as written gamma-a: 75.3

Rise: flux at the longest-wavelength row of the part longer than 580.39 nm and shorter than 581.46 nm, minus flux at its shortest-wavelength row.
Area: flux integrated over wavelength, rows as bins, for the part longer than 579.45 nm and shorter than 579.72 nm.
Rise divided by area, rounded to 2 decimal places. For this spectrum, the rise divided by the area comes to 0.22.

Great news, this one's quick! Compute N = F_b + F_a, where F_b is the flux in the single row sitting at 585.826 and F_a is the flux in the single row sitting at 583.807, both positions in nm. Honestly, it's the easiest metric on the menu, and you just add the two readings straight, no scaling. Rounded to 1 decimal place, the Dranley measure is 71.1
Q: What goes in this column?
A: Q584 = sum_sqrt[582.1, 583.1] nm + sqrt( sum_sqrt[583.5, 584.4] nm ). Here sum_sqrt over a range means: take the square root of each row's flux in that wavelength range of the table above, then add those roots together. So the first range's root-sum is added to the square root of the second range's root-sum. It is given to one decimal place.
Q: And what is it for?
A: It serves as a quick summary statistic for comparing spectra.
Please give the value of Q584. 49.2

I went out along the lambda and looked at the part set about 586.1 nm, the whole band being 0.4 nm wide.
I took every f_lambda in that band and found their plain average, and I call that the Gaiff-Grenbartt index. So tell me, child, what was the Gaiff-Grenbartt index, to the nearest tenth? 36.8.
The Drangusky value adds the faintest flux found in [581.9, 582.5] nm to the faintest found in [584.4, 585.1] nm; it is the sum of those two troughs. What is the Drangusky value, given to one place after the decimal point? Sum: 70.2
